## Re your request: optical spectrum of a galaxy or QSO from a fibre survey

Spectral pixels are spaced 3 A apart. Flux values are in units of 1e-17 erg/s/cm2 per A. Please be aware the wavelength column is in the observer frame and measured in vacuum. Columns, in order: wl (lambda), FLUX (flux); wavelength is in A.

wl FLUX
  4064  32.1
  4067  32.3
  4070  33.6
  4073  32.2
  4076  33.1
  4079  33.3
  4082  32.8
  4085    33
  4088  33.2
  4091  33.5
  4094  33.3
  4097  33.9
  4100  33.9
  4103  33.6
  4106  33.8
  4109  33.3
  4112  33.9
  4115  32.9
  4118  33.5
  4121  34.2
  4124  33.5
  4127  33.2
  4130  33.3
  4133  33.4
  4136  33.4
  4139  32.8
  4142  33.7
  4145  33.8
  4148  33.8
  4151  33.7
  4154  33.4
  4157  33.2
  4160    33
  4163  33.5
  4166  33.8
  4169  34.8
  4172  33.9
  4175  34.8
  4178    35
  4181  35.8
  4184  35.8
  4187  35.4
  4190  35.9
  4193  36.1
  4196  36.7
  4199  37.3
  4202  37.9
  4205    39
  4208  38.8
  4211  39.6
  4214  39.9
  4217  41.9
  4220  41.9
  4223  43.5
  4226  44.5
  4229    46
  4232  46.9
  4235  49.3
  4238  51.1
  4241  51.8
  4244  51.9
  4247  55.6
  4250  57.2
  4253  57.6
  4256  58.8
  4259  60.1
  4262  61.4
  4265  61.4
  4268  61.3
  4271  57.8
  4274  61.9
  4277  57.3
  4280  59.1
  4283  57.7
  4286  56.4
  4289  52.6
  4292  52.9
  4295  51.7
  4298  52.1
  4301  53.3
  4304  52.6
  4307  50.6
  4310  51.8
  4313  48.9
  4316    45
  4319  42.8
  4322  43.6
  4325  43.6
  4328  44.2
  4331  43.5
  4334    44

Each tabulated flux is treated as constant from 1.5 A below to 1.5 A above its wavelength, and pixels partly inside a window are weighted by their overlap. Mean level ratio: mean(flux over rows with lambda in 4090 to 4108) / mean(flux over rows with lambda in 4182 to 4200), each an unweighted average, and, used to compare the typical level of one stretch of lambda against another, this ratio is 0.93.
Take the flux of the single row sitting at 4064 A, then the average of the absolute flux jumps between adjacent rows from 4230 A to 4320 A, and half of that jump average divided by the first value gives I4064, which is 0.027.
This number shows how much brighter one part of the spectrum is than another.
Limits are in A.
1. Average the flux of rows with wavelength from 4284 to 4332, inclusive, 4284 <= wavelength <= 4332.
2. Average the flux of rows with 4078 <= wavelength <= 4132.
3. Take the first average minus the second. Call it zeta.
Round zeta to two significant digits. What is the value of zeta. 16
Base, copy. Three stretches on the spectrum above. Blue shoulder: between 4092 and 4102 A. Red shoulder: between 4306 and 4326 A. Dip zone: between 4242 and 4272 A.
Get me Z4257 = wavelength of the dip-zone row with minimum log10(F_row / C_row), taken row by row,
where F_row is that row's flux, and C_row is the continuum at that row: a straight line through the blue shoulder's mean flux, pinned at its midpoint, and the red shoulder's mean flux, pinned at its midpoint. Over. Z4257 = 4244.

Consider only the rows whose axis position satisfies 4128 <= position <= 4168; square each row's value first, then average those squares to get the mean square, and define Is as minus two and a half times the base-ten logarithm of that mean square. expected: -7.6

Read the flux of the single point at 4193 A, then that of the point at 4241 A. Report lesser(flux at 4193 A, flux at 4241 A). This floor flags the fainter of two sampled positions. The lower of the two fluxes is 36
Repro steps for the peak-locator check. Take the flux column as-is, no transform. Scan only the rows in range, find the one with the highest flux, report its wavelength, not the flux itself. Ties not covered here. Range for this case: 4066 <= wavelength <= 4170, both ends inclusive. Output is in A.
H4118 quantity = 4169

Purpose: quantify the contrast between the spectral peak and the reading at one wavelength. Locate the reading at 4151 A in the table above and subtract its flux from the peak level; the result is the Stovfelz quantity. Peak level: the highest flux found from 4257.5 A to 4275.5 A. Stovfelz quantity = 28.2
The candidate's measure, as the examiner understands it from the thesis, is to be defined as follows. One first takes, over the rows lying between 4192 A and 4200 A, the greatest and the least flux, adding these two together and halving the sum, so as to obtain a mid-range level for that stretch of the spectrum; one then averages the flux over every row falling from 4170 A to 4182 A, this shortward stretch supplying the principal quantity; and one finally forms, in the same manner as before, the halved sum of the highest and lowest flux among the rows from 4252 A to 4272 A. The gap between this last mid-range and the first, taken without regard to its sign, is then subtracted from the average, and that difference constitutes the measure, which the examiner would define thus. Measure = 12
